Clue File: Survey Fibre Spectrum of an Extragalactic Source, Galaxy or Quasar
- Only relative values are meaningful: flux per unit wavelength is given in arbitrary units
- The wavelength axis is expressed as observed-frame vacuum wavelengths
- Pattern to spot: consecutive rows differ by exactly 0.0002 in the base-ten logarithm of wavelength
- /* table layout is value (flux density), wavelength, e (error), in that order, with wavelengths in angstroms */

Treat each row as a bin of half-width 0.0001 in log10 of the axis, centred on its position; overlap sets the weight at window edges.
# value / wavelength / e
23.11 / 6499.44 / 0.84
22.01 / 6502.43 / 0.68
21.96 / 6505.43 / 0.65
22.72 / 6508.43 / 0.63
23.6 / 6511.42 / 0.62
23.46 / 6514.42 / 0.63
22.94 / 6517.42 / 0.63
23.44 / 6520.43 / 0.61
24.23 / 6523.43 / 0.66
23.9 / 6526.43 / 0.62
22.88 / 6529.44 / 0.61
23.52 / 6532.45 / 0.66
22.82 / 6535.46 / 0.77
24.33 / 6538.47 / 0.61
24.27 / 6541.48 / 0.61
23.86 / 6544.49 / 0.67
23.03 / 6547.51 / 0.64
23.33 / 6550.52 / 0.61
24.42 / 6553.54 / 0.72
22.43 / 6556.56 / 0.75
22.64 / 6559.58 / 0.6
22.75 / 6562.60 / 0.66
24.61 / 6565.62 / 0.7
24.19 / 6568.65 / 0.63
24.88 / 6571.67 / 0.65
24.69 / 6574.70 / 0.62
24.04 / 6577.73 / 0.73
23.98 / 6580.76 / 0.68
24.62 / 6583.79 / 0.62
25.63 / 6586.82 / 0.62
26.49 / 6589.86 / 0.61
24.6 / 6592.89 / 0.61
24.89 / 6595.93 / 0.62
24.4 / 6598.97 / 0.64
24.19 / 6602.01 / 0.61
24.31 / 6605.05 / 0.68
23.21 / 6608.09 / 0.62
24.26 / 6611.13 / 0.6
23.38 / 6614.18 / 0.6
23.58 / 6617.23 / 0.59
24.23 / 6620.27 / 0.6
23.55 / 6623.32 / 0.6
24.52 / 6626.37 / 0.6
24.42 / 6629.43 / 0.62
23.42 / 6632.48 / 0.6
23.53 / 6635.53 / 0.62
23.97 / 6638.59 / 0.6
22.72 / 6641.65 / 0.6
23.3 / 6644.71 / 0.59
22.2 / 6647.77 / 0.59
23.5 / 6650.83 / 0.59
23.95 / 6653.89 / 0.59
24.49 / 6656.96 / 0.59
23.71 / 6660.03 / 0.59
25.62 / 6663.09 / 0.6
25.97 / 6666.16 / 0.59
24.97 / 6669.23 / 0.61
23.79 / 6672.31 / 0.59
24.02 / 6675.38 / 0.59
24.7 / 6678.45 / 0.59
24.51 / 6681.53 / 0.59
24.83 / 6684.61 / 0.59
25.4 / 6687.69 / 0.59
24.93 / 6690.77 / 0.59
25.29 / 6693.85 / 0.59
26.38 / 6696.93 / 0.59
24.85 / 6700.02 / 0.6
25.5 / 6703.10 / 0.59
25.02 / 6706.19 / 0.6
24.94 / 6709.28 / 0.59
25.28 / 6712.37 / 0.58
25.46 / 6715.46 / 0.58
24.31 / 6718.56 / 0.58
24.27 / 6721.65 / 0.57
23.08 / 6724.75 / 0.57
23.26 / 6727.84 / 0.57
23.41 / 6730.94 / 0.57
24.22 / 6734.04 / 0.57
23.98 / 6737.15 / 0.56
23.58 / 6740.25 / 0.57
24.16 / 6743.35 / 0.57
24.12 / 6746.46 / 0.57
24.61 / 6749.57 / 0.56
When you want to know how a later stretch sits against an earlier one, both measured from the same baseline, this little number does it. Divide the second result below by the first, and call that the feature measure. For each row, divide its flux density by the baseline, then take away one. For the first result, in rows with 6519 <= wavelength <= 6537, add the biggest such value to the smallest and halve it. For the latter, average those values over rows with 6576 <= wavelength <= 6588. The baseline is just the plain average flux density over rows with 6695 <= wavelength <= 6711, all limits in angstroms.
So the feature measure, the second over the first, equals 0.4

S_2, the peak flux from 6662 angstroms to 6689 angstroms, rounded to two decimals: 25.97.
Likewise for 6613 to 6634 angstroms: 24.52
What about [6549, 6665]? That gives 26.49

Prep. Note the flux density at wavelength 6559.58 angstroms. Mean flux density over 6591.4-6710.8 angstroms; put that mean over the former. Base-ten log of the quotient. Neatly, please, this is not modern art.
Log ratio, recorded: 0.031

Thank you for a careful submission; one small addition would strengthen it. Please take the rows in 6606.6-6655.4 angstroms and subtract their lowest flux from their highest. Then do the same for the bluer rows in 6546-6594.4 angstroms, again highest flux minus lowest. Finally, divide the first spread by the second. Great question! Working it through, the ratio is 0.57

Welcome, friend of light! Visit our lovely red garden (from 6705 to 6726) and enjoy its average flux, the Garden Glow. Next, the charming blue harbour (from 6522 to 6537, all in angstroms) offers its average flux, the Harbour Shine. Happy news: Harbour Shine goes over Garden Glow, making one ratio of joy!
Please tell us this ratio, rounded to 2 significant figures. 0.95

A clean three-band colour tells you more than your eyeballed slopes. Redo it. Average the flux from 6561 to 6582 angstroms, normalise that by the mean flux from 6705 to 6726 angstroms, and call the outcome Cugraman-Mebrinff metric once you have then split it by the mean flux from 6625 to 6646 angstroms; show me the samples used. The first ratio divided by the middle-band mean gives 0.0414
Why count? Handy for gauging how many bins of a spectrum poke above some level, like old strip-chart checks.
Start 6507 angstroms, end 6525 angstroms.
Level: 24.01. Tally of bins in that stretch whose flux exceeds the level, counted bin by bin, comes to 1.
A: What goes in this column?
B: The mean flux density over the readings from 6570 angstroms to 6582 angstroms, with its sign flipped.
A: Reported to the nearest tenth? -24.4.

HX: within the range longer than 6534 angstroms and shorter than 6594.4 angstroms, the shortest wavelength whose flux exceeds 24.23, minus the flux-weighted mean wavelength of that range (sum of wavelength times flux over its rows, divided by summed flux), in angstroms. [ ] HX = -26.1 angstroms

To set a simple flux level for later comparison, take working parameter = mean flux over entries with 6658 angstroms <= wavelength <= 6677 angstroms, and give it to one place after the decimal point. 24.7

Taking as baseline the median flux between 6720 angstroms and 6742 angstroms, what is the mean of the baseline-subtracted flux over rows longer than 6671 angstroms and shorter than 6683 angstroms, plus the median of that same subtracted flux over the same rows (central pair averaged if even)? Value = 1.4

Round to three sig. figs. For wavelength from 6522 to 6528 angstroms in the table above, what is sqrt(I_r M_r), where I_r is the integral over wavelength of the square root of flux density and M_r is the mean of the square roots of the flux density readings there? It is 12.0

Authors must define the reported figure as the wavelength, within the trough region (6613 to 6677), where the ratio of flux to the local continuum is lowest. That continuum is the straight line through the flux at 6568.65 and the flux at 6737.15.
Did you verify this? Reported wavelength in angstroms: 6647.77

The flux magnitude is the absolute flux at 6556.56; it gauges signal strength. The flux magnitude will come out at 22.4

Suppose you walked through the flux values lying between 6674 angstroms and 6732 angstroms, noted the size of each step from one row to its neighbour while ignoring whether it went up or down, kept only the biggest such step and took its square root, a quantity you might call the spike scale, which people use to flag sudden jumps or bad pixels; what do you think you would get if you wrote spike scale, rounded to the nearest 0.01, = 1.24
